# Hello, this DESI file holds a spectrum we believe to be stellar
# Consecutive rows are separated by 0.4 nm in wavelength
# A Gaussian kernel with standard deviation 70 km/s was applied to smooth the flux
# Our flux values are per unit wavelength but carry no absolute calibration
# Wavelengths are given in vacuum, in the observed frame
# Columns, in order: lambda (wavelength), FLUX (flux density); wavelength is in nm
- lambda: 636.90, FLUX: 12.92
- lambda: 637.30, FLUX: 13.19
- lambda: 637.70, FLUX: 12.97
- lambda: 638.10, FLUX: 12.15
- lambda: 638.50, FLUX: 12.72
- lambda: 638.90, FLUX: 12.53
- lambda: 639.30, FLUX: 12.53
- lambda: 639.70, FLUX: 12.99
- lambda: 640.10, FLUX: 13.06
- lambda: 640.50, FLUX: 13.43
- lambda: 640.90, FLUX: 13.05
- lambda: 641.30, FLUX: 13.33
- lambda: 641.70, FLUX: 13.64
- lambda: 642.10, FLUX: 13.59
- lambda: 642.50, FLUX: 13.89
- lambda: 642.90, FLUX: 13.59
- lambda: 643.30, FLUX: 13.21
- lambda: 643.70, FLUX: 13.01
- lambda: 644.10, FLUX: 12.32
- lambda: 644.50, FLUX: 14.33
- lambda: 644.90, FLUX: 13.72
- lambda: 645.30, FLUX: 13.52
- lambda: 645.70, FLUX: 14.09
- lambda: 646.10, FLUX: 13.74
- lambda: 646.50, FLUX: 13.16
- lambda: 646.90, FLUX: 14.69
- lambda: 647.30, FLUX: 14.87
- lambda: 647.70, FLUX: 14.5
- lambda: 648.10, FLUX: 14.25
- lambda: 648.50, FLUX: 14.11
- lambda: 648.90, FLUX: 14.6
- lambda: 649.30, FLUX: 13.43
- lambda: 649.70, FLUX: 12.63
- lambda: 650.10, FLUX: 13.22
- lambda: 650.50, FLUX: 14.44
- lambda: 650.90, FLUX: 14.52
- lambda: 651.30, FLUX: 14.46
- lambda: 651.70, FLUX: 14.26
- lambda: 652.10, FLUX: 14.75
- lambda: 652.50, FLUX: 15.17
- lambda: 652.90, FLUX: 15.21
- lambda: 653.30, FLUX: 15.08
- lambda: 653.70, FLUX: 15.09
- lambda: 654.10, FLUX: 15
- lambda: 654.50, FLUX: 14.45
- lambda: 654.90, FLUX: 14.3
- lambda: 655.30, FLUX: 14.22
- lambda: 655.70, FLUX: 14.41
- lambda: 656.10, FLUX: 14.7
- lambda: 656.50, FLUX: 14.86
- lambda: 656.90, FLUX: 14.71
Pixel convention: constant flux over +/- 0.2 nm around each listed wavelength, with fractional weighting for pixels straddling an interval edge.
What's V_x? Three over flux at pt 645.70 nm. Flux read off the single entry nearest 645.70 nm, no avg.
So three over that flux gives 0.213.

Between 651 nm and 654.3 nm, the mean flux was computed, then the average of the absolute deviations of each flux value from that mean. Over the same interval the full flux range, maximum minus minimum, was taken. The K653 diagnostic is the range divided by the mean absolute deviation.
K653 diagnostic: 3.27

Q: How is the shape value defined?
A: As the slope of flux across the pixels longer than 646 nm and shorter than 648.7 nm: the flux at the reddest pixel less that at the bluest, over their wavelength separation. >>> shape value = 0.15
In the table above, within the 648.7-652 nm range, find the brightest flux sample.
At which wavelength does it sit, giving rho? 648.90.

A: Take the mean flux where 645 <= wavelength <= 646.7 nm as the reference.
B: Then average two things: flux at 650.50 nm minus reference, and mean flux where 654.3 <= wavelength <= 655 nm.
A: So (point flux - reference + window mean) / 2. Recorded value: 7.6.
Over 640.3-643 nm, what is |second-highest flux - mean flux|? 0.1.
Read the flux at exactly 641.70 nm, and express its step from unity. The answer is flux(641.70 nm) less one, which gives 12.6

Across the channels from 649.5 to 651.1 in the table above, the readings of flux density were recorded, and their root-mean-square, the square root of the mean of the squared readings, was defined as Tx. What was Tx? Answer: 13.7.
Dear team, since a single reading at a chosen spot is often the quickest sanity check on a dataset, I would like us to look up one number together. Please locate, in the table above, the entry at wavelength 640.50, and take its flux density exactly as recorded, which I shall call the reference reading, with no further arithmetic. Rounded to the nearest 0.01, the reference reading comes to 13.43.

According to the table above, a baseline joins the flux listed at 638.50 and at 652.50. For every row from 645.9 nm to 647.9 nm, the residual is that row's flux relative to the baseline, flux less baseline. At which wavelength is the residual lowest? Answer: 646.50 nm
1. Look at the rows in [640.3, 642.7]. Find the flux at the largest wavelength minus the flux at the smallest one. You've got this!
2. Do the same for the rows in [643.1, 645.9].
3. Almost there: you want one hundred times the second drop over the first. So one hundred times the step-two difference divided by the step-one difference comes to 191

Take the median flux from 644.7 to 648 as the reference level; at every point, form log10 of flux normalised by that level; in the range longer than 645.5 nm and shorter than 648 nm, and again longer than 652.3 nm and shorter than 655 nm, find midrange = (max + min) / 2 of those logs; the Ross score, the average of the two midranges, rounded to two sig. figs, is 0.014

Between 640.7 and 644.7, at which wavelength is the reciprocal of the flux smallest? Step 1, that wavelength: 644.50 nm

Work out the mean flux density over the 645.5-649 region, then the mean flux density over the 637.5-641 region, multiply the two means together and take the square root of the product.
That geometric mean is 13.5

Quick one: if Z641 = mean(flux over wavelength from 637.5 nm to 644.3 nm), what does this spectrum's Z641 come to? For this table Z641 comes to 13.06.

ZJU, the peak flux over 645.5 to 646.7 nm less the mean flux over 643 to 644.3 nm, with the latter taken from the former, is 1.2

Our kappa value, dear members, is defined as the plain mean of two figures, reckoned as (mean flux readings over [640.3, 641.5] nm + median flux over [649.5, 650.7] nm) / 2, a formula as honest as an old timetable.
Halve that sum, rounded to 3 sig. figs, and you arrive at 13.2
